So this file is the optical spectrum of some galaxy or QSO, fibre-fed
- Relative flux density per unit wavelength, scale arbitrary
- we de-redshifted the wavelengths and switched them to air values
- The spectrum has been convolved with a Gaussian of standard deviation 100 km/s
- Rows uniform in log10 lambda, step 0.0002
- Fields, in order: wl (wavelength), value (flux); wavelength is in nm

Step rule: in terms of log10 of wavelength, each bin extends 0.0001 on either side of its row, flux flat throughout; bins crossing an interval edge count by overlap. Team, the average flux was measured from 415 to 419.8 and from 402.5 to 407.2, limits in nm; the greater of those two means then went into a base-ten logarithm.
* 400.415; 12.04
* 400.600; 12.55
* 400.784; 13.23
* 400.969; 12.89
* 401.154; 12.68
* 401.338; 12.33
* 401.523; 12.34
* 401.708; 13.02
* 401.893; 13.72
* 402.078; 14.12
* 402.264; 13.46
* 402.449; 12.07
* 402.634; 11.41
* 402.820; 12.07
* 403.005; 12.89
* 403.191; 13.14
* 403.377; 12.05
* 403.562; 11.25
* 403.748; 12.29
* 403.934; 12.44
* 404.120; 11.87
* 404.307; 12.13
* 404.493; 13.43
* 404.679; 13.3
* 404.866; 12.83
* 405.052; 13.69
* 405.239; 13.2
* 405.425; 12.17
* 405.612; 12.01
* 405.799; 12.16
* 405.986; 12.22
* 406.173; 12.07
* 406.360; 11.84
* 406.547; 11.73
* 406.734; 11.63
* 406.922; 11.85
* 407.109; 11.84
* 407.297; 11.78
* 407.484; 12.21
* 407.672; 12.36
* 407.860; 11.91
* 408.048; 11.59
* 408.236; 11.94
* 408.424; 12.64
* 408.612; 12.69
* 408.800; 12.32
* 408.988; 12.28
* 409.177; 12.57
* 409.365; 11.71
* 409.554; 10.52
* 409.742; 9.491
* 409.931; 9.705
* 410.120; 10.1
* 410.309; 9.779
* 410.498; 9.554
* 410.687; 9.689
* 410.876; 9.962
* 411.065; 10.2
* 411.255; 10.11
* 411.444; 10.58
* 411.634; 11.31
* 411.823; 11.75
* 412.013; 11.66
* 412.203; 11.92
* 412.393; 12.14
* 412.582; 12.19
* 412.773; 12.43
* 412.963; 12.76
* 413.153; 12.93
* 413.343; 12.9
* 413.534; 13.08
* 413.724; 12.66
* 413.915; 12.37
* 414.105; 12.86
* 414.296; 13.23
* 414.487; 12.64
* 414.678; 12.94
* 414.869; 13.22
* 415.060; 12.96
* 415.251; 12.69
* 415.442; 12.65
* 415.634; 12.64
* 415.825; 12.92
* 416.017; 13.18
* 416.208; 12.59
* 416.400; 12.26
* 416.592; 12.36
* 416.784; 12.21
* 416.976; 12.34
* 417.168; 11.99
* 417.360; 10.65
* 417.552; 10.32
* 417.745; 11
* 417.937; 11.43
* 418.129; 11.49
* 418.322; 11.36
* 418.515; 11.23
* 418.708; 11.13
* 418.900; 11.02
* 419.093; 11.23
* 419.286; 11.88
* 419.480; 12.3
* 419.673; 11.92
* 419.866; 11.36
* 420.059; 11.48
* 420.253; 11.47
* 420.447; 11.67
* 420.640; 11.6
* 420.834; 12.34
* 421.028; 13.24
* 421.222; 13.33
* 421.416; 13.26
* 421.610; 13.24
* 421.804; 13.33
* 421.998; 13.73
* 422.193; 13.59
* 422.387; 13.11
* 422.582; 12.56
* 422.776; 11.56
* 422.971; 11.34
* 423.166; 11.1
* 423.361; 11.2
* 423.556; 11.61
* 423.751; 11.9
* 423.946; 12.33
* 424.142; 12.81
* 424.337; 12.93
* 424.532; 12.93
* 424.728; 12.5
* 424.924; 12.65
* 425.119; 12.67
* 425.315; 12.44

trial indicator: 1.09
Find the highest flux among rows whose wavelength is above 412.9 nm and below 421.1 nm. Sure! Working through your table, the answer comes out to 13.24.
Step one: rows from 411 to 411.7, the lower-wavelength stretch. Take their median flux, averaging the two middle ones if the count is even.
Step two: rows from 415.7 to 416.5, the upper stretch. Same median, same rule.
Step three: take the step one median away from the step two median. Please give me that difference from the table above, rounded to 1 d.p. 2.4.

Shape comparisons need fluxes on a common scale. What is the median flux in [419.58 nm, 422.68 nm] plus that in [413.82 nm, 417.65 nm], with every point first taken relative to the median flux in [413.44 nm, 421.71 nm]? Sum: 2.06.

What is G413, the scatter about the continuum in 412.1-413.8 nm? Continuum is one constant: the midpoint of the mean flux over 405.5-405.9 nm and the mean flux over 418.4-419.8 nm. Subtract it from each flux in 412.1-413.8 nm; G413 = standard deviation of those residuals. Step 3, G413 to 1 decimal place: 0.4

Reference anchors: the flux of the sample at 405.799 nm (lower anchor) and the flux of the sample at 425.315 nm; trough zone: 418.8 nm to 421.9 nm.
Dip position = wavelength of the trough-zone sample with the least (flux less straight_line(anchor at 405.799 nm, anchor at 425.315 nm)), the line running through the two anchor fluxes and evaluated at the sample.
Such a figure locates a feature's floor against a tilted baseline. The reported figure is 418.900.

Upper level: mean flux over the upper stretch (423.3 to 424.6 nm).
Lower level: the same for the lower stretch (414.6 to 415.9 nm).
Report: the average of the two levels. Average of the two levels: 12.6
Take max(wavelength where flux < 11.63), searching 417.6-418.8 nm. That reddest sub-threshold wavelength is 418.708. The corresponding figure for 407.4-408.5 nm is 408.048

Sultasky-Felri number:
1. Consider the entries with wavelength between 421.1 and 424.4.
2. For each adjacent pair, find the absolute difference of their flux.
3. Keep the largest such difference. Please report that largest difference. 1.0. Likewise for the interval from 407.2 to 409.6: 1.2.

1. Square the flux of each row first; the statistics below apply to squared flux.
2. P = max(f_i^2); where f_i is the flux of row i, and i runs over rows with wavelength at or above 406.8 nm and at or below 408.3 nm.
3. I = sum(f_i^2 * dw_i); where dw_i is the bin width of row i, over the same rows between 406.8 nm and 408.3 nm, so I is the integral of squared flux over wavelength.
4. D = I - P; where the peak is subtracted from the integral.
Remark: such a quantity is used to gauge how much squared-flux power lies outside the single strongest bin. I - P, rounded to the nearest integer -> 61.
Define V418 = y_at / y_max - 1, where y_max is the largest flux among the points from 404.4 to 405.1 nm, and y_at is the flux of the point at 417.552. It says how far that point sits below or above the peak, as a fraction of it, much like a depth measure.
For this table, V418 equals -0.25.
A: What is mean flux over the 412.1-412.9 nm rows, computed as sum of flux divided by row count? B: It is 12.2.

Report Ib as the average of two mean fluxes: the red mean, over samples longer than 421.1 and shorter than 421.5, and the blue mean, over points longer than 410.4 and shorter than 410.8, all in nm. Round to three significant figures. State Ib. 11.5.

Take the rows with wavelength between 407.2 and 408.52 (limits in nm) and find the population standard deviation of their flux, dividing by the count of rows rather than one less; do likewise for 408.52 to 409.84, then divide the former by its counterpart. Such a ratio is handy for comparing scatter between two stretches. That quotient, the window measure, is 0.3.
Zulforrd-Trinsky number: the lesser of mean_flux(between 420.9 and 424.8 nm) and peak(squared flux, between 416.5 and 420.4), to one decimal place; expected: 12.6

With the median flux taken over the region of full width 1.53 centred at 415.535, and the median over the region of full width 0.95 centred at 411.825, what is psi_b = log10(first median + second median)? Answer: 1.389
